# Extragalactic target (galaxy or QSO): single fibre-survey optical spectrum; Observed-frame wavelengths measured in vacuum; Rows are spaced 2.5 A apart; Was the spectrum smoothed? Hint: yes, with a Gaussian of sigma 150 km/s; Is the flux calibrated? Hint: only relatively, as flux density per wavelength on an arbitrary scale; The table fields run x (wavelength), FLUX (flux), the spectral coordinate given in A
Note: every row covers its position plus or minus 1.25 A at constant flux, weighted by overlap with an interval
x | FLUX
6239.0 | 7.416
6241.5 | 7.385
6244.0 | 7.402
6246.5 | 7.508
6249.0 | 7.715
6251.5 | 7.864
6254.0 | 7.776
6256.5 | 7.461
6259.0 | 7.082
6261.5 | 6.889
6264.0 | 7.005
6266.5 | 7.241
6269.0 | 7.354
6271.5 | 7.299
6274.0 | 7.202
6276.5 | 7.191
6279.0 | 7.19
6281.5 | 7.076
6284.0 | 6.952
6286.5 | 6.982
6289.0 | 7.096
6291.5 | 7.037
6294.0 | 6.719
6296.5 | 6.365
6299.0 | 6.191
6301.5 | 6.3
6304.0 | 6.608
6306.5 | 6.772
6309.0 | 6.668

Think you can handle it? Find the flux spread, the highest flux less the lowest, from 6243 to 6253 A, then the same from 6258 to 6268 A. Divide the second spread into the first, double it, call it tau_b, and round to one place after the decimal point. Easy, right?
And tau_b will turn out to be 2.6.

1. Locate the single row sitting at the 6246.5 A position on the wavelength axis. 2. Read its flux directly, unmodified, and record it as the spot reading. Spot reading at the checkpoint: 7.508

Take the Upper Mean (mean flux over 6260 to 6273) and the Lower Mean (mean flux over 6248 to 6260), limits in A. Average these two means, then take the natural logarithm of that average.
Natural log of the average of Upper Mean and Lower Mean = 2.00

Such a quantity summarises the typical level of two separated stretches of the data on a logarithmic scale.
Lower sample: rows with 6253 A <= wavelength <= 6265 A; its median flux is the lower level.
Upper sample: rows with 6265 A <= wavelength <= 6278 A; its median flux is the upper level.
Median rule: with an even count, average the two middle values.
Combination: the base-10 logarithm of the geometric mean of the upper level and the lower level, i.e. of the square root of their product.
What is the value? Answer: 0.855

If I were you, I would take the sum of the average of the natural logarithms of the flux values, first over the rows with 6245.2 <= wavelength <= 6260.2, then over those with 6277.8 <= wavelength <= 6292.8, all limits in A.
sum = 3.98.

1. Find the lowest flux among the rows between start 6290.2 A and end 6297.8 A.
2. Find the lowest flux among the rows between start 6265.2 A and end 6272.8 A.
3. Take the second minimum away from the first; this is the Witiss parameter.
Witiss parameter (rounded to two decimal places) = -0.88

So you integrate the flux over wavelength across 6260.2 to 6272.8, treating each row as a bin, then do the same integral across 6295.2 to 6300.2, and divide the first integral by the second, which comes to 2.9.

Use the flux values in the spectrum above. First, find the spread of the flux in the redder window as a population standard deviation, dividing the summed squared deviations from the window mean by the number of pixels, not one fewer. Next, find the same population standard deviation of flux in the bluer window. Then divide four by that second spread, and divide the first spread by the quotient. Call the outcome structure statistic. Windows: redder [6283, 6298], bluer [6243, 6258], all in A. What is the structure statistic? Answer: 0.0108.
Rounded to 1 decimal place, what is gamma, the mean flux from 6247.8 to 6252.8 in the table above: 7.8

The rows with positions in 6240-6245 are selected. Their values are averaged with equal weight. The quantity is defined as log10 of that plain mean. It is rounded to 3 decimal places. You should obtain 0.869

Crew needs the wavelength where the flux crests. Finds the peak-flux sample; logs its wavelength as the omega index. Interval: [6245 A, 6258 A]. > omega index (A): 6251.5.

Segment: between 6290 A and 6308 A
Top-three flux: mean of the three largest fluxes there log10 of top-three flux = 0.835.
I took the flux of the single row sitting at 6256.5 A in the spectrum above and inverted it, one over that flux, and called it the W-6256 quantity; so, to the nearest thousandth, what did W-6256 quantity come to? 0.134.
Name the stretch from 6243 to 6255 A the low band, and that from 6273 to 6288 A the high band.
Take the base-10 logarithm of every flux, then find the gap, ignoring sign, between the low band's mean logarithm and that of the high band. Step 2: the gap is 0.033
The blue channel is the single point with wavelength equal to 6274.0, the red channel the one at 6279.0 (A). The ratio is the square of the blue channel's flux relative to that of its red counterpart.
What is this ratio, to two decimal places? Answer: 1.00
